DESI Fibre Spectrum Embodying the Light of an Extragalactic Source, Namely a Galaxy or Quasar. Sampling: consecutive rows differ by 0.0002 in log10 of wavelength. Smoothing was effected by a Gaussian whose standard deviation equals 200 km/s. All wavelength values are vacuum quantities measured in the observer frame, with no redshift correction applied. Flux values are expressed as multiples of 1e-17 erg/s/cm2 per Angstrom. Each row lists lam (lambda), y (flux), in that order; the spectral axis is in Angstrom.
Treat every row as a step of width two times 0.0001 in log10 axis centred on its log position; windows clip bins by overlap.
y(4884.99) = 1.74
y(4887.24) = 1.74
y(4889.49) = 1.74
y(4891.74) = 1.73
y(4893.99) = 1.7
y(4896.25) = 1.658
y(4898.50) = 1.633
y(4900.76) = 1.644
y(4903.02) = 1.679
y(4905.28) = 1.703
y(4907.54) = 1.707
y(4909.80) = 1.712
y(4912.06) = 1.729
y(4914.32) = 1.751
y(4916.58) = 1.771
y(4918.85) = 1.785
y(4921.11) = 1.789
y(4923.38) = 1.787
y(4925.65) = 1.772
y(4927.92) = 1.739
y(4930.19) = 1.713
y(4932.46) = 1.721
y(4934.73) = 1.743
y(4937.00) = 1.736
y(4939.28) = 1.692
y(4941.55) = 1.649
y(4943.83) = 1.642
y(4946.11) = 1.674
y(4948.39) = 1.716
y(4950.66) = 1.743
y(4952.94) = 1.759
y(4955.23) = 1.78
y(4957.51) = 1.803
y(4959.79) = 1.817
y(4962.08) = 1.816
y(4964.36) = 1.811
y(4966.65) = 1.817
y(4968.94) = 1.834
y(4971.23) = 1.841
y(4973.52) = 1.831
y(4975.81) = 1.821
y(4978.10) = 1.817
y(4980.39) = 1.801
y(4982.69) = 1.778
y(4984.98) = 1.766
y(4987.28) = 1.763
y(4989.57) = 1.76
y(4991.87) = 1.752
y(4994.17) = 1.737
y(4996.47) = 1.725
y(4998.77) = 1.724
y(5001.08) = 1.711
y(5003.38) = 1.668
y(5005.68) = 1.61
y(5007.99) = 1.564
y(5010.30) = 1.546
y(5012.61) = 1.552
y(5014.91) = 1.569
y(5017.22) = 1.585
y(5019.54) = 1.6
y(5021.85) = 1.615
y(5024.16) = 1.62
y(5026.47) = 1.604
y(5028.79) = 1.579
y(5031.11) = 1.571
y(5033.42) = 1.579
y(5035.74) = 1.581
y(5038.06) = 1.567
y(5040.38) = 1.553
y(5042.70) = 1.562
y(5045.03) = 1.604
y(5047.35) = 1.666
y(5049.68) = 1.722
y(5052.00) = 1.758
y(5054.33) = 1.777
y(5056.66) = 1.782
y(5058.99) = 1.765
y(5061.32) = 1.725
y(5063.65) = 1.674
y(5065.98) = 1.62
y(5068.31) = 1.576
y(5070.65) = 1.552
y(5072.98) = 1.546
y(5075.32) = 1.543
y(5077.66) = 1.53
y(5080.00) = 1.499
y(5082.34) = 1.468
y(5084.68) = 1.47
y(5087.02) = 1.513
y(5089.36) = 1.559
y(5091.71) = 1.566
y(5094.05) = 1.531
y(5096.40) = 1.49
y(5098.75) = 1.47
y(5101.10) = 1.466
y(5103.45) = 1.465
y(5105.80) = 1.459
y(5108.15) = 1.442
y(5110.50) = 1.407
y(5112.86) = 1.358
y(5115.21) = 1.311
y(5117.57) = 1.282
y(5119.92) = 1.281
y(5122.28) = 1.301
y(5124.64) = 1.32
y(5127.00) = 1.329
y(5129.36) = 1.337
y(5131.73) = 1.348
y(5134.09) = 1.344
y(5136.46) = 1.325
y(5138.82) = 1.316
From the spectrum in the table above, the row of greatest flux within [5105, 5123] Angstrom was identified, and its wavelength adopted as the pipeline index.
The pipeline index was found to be 5105.80 Angstrom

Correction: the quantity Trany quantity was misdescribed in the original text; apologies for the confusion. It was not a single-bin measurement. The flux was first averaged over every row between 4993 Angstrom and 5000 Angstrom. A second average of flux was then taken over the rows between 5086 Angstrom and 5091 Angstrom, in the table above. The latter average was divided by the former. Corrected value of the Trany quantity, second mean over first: 0.89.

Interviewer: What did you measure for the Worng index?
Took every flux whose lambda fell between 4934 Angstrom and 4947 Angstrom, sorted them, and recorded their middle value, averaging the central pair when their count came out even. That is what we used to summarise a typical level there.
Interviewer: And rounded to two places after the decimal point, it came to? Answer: 1.68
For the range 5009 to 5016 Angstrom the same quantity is 1.55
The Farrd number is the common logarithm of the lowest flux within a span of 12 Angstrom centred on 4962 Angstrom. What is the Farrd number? 0.256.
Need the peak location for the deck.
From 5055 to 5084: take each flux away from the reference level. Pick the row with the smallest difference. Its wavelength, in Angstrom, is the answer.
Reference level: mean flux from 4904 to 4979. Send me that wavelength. 5056.66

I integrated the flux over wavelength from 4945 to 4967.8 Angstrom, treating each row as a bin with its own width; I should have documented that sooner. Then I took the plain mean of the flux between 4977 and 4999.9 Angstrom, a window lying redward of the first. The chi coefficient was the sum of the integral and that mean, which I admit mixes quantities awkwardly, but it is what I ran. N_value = 42.2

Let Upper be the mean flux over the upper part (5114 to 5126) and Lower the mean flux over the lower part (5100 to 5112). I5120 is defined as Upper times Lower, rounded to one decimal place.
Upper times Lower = 1.9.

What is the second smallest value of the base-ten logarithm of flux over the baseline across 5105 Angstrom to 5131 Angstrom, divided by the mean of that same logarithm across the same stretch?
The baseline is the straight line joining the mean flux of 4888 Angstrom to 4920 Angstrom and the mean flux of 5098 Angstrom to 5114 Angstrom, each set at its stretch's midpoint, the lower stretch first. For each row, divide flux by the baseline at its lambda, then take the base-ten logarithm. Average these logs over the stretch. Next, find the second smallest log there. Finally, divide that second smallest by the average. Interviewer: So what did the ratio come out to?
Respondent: 1.9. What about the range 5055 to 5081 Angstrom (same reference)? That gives 0.4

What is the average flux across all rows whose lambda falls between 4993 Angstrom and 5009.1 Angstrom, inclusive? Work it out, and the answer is 1.68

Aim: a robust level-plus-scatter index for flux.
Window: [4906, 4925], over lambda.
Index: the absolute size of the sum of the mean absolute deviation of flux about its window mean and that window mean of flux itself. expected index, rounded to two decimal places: 1.78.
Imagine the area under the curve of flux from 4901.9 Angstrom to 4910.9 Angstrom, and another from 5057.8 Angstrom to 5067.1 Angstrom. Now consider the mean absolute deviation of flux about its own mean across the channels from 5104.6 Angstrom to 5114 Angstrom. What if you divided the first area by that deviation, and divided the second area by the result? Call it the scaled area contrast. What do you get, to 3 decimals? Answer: 0.035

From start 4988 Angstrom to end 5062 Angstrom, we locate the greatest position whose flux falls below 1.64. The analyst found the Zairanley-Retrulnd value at 5045.03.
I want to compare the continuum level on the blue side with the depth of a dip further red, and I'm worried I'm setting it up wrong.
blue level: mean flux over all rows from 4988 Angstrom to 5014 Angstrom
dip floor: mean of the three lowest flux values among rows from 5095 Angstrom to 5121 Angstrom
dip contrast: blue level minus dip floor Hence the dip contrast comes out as 0.38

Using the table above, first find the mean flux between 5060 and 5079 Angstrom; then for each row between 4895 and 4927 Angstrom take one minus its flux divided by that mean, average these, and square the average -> 0.006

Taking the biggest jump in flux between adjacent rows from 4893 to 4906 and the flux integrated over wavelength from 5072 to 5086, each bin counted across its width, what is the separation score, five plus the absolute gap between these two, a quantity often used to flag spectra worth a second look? 26.1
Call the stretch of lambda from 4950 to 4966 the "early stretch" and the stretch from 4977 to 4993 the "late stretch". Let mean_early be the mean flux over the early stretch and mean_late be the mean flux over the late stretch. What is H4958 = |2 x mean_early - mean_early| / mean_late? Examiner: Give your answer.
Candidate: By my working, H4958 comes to 1.01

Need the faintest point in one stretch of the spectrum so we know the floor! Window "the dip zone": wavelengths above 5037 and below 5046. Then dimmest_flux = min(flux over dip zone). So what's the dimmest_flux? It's 1.553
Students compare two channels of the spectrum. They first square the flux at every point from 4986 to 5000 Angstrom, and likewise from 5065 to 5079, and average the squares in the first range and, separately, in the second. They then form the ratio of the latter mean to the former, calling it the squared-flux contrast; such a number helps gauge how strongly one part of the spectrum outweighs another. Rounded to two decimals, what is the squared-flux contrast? 0.80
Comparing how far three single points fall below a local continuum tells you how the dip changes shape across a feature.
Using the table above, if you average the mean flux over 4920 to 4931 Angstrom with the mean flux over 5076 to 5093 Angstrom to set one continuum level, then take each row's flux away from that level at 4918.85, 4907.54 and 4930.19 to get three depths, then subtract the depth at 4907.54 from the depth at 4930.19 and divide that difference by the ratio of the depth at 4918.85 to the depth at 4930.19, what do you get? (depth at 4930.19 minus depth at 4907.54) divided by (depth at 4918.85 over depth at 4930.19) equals 0.00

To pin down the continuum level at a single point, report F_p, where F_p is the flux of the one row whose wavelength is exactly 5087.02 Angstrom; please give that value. 1.513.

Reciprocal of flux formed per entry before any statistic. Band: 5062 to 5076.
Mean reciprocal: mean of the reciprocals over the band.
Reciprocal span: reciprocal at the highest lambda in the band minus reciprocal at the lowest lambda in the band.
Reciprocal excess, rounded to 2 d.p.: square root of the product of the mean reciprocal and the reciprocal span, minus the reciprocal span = 0.13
